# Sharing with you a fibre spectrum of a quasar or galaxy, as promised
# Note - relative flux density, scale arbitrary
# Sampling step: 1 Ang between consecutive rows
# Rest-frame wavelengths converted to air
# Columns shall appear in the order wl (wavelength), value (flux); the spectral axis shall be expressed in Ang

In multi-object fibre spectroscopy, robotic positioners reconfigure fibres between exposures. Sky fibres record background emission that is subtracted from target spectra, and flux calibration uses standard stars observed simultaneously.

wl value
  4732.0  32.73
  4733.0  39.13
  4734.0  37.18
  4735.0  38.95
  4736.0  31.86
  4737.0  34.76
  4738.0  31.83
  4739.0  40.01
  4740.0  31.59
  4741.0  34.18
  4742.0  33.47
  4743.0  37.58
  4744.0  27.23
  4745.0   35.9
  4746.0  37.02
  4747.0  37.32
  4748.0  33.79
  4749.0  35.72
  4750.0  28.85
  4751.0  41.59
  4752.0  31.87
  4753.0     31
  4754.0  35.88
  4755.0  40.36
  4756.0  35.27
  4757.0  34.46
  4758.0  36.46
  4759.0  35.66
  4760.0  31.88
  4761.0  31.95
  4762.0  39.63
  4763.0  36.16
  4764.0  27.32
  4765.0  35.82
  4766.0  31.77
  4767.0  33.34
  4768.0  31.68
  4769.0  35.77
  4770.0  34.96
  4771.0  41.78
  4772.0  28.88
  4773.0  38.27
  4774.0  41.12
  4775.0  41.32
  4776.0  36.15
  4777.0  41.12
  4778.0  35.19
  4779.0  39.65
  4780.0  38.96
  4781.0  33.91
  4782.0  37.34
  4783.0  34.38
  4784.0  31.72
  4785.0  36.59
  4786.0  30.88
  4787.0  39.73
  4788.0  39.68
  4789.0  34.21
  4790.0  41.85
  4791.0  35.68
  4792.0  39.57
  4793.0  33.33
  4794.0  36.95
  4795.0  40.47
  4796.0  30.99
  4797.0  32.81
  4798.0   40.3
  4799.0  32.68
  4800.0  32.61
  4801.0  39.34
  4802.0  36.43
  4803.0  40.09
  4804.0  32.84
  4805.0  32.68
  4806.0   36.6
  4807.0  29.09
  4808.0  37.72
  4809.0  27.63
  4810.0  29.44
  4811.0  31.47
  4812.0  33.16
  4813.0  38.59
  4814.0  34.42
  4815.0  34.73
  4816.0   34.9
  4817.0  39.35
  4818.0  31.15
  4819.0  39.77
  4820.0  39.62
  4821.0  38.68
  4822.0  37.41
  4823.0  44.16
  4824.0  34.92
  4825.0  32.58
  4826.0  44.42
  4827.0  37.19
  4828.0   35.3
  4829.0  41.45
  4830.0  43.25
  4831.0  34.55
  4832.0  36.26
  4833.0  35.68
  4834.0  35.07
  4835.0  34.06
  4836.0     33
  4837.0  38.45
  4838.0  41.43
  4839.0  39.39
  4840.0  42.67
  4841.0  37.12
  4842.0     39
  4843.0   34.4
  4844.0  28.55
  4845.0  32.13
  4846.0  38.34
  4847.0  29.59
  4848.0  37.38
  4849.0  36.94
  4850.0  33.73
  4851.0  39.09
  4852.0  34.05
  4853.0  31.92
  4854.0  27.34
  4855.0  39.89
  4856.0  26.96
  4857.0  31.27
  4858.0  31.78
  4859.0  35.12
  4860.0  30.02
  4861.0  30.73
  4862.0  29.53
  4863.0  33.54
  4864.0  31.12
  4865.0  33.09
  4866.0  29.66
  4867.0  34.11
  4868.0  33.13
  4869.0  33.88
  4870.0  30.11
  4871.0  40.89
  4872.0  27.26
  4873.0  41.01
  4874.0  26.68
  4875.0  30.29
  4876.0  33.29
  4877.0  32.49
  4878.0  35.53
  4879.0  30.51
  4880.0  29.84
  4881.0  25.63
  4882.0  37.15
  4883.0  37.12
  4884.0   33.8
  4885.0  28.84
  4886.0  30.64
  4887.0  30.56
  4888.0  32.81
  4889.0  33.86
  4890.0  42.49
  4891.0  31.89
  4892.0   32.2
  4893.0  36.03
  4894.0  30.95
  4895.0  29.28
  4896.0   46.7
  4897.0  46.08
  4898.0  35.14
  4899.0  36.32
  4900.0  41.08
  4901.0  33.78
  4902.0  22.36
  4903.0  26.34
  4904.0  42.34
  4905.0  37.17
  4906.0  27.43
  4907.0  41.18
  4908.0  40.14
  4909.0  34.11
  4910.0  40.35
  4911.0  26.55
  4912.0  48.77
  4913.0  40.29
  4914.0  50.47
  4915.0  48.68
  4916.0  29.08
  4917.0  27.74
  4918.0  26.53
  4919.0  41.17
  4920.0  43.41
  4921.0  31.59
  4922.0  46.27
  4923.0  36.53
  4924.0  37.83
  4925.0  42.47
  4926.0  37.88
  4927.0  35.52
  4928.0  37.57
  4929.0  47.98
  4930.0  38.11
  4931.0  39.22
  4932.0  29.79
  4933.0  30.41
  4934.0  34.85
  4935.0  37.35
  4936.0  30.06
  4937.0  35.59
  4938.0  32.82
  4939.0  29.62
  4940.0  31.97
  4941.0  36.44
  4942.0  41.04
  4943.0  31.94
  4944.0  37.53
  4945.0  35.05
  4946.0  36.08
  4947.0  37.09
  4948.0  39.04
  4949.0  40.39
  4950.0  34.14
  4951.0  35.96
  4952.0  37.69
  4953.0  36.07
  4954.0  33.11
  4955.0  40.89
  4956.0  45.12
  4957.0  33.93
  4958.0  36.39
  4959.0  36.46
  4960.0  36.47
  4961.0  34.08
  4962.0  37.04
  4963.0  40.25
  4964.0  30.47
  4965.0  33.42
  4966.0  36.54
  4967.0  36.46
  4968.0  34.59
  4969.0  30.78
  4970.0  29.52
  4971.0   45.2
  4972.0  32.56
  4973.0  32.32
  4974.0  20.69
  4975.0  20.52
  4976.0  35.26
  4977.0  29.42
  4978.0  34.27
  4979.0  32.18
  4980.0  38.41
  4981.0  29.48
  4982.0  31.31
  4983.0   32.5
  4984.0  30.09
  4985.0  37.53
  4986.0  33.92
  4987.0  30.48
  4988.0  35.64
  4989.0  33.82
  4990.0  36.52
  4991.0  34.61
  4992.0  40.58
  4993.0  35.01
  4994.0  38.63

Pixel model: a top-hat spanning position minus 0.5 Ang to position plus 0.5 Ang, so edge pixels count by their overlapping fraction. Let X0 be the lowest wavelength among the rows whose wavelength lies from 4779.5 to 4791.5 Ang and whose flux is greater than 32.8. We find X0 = 4780.0 Ang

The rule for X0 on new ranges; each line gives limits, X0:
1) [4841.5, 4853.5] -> 4842.0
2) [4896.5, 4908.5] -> 4897.0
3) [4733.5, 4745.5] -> 4734.0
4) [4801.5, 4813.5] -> 4802.0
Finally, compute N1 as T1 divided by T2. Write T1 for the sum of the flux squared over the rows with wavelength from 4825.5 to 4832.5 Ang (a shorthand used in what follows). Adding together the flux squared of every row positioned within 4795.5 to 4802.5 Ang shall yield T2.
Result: 1.2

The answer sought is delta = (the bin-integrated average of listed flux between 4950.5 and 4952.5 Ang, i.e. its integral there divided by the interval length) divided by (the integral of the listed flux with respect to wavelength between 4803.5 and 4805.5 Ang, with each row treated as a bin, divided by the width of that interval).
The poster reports 1.12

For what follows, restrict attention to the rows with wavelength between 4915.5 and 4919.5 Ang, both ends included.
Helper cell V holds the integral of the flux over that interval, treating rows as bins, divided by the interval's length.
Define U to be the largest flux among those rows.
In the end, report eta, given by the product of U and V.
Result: 1282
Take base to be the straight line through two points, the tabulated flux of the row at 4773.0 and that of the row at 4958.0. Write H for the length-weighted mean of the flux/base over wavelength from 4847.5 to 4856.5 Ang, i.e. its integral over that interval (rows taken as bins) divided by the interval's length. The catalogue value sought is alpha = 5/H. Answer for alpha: 5.49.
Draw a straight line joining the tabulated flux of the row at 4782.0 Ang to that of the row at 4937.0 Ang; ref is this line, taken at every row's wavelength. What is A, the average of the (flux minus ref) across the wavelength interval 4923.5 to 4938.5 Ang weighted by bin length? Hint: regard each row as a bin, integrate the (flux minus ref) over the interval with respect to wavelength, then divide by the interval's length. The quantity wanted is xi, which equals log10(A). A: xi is -0.08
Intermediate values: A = 0.84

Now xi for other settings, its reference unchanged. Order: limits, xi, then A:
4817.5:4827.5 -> 0.04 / 1.11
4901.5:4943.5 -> -0.22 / 0.60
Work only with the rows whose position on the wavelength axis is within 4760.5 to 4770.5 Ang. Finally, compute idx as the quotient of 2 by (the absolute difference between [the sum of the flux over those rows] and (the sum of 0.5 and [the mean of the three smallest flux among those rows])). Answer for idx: 0.0065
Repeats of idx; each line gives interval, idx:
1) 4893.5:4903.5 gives 0.0062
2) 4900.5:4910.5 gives 0.0063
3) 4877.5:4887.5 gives 0.0069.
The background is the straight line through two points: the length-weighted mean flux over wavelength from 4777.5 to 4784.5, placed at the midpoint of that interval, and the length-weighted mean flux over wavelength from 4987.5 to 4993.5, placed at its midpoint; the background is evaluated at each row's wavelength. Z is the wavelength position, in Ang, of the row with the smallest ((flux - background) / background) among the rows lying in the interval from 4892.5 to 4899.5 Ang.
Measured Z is 4895.0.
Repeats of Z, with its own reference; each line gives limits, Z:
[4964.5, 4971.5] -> 4970.0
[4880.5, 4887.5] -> 4881.0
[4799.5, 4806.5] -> 4800.0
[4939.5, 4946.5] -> 4943.0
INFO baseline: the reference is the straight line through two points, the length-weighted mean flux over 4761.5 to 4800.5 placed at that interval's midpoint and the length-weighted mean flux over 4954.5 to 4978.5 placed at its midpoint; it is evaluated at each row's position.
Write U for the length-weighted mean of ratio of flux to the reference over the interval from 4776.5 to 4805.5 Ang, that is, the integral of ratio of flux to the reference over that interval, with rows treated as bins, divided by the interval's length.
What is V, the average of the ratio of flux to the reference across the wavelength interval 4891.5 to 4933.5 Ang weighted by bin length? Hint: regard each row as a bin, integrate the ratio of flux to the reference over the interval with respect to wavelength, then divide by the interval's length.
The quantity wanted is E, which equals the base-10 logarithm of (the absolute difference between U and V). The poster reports -1.3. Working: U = 1.01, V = 1.06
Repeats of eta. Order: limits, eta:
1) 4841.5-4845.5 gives 1307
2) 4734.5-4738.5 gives 1338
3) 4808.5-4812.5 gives 1009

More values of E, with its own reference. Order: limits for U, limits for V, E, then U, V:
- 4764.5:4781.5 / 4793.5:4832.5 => -3.2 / 1.01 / 1.01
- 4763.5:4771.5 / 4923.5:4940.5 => -1.0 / 0.94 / 1.04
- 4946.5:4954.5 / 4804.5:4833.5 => -1.3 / 1.07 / 1.01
